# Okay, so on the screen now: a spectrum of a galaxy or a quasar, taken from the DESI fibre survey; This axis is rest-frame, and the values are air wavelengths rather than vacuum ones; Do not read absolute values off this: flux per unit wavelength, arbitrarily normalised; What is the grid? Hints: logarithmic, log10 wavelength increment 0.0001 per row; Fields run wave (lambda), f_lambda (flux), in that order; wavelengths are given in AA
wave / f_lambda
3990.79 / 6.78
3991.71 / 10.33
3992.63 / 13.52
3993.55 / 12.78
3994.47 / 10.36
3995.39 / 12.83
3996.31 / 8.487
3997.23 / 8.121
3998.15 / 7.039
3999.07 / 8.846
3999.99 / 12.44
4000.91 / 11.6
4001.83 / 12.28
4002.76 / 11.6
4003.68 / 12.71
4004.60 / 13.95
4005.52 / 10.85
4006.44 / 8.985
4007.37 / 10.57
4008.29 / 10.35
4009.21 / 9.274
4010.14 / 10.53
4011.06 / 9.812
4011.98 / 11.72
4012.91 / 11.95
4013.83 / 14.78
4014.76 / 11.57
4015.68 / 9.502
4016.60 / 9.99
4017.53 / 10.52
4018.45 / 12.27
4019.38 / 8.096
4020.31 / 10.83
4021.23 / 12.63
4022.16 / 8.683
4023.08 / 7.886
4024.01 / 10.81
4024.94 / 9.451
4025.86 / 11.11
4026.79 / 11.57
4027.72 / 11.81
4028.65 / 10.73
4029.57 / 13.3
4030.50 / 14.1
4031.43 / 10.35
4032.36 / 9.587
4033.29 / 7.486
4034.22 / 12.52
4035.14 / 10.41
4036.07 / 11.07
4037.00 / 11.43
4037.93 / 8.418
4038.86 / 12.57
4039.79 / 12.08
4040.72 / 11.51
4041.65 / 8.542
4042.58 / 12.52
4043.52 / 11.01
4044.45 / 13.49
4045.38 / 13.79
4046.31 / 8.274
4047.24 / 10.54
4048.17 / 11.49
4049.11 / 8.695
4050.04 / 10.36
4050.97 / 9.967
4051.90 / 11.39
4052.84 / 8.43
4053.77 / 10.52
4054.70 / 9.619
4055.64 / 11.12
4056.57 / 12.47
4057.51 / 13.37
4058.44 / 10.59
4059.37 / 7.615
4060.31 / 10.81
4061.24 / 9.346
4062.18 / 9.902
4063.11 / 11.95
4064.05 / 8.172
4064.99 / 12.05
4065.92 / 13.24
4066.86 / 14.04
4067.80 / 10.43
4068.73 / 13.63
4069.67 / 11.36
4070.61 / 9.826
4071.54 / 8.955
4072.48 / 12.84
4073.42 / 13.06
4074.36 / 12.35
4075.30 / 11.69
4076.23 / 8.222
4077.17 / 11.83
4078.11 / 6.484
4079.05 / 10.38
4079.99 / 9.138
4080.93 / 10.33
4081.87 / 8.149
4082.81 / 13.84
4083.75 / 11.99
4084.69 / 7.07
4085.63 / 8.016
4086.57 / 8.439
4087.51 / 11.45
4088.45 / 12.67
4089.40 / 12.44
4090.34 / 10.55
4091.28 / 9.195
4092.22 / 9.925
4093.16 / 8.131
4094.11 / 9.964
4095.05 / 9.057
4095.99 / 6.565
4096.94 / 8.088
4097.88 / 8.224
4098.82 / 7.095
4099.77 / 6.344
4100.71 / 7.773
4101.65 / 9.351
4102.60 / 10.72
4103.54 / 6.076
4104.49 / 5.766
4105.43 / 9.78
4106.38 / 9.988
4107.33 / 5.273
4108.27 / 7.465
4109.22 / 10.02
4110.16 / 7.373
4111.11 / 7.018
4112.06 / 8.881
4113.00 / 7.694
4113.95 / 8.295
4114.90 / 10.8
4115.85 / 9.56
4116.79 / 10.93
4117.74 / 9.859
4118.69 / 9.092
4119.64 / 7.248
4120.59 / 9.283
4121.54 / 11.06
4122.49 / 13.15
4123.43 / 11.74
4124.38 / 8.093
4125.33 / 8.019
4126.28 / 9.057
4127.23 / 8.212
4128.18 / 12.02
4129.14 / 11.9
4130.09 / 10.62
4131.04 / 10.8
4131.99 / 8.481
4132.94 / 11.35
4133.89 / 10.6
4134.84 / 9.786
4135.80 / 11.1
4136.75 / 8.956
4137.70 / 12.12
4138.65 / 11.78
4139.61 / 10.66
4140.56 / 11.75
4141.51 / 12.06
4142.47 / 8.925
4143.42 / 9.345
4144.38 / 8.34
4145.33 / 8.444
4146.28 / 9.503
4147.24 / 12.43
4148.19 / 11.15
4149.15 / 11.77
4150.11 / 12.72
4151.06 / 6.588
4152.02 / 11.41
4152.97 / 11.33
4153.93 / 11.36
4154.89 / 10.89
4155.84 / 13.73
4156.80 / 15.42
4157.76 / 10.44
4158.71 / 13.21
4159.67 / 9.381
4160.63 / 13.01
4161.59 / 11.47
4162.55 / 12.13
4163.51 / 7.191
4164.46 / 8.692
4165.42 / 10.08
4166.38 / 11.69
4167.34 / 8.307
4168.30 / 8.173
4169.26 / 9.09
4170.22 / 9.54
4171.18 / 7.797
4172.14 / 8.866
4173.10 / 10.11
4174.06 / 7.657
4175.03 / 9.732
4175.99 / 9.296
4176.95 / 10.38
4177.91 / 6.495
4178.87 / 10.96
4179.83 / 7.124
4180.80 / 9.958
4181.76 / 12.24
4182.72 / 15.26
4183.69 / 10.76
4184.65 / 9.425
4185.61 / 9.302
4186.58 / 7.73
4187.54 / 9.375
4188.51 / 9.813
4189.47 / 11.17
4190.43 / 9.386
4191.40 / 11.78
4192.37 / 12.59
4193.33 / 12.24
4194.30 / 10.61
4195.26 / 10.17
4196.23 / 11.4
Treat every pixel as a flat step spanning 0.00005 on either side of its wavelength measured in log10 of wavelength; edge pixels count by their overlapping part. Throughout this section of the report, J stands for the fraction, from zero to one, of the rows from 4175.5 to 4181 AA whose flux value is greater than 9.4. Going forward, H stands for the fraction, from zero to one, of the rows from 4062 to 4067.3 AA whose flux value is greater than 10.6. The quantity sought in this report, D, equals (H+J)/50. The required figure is 0.023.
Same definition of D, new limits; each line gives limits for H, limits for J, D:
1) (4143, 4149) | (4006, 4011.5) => 0.020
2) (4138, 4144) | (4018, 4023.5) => 0.023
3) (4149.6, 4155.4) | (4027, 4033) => 0.037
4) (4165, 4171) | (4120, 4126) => 0.013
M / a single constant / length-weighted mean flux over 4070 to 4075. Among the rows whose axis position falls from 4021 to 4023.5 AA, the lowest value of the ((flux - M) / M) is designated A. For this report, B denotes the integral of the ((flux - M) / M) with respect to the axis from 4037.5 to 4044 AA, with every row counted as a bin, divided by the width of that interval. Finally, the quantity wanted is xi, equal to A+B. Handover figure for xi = -0.35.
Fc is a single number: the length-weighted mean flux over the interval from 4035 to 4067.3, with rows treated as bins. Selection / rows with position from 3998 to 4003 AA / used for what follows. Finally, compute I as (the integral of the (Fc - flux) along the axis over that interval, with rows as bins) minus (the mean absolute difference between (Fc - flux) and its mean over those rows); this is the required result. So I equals -1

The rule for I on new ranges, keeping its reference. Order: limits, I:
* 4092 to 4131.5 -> 75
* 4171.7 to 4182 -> 15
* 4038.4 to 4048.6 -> -7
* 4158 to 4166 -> 0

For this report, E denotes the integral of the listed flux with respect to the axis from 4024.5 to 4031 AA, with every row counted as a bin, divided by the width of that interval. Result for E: 11.7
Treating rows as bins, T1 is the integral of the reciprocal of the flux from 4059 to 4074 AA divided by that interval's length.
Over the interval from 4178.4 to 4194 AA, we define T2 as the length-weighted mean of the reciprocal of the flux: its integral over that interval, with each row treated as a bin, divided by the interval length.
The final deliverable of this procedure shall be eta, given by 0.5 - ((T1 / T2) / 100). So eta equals 0.490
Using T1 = 0.093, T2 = 0.098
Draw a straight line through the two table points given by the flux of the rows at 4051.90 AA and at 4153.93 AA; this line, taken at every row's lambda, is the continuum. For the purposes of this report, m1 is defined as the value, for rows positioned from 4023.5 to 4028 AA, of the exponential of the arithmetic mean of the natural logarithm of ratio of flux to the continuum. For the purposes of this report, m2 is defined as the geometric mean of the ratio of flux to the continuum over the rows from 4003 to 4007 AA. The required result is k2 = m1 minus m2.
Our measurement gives -0.05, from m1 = 0.96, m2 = 1.01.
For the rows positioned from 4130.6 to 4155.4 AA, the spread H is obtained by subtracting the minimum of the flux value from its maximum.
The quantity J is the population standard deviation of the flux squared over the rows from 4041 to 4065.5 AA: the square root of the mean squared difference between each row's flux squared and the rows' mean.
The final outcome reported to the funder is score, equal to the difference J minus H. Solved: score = 30.4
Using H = 6.1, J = 36.6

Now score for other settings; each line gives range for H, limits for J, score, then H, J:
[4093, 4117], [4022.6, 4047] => 33.7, 5.7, 39.3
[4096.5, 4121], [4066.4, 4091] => 38.8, 5.7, 44.5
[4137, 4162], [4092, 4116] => 16.5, 8.8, 25.3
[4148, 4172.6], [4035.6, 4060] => 27.6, 8.8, 36.4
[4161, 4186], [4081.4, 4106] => 32.0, 8.8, 40.8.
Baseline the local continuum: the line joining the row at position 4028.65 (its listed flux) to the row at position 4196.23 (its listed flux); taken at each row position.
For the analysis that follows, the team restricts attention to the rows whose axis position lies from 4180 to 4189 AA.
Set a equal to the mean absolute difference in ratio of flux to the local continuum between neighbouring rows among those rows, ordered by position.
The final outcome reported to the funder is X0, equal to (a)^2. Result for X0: 0.027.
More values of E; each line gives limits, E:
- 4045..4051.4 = 10.4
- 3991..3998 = 10.6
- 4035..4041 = 11.1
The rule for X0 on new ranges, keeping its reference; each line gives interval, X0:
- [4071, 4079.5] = 0.062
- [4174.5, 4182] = 0.056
